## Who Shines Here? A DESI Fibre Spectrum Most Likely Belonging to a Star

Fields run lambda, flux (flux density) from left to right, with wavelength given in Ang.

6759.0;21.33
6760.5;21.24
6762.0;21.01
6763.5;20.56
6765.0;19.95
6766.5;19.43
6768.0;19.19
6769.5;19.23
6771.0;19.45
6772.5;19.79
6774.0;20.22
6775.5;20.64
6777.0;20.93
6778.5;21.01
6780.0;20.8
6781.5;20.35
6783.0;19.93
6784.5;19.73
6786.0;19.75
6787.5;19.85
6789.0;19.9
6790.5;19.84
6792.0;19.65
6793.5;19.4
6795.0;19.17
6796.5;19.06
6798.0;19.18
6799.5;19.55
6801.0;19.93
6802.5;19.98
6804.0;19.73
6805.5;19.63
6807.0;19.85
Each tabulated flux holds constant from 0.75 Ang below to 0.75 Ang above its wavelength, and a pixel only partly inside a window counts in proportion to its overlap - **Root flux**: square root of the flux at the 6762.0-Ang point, 4.58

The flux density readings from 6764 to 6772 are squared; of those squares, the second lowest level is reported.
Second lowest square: 370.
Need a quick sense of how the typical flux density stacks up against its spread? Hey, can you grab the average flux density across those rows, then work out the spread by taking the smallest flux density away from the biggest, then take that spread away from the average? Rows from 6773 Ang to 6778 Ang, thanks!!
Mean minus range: 19.9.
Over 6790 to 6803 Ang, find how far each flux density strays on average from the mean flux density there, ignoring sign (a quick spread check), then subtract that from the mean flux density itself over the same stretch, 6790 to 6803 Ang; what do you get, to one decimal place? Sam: 19.2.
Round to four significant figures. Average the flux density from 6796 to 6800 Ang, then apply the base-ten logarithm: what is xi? 1.285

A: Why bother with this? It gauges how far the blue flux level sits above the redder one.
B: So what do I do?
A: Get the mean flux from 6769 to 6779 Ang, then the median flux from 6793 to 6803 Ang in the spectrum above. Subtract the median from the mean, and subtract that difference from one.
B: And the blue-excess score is 0.2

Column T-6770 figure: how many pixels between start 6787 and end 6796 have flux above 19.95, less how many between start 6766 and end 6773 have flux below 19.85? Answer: -5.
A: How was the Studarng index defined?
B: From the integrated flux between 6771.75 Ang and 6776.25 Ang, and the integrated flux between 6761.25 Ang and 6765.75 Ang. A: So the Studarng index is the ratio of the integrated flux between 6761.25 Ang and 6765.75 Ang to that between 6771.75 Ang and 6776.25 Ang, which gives 1.01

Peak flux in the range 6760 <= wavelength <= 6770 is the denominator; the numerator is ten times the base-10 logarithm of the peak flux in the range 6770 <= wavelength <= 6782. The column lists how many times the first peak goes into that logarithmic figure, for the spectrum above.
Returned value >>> 0.623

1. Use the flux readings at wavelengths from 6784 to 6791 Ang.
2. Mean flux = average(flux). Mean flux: 19.8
